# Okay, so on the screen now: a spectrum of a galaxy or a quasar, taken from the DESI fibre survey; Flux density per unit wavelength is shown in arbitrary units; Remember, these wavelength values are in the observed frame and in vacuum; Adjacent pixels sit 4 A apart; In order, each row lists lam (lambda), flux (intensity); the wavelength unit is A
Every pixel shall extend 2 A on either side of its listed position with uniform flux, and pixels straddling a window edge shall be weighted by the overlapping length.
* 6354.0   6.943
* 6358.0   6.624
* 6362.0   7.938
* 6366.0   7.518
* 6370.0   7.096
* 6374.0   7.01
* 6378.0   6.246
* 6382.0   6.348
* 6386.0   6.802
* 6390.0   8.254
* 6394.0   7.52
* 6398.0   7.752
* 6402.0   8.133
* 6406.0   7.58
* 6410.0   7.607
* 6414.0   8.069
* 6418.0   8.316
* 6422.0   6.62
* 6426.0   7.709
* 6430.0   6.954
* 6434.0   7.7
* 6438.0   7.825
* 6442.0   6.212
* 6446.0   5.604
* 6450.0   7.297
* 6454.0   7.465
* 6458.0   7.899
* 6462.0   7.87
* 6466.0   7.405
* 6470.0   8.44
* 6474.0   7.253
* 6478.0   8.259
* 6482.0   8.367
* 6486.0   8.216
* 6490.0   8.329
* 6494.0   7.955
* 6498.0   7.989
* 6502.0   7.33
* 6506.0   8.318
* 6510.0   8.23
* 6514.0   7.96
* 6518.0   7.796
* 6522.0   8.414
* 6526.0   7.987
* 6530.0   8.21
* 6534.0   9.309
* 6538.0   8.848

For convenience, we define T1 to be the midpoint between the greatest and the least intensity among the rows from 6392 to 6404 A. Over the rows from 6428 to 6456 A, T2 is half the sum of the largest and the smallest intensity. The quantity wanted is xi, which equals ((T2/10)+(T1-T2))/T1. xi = 0.23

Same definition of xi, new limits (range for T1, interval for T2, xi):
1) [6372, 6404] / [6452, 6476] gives 0.03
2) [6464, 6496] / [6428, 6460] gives 0.23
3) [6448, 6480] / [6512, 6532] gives 0.07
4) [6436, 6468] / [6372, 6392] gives 0.03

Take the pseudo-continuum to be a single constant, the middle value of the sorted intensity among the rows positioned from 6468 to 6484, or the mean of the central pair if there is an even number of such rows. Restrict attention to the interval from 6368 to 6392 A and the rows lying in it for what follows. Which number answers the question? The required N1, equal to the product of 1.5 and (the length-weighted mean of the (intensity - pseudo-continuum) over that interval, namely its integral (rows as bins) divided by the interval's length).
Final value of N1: -2.0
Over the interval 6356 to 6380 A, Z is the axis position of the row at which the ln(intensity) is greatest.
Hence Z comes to 6362.0 A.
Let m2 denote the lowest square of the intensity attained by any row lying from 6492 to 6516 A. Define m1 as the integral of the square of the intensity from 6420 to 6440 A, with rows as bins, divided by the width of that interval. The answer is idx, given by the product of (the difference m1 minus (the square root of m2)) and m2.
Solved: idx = 2530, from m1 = 54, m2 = 53.7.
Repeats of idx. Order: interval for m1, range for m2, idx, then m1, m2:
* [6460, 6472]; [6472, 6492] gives 2915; 63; 52.6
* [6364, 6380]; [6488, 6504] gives 2226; 49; 53.7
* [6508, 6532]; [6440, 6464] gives 1886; 66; 31.4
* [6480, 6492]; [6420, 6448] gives 1990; 69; 31.4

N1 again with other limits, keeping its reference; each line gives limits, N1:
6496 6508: -0.7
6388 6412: -0.8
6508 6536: -0.1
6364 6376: -1.7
